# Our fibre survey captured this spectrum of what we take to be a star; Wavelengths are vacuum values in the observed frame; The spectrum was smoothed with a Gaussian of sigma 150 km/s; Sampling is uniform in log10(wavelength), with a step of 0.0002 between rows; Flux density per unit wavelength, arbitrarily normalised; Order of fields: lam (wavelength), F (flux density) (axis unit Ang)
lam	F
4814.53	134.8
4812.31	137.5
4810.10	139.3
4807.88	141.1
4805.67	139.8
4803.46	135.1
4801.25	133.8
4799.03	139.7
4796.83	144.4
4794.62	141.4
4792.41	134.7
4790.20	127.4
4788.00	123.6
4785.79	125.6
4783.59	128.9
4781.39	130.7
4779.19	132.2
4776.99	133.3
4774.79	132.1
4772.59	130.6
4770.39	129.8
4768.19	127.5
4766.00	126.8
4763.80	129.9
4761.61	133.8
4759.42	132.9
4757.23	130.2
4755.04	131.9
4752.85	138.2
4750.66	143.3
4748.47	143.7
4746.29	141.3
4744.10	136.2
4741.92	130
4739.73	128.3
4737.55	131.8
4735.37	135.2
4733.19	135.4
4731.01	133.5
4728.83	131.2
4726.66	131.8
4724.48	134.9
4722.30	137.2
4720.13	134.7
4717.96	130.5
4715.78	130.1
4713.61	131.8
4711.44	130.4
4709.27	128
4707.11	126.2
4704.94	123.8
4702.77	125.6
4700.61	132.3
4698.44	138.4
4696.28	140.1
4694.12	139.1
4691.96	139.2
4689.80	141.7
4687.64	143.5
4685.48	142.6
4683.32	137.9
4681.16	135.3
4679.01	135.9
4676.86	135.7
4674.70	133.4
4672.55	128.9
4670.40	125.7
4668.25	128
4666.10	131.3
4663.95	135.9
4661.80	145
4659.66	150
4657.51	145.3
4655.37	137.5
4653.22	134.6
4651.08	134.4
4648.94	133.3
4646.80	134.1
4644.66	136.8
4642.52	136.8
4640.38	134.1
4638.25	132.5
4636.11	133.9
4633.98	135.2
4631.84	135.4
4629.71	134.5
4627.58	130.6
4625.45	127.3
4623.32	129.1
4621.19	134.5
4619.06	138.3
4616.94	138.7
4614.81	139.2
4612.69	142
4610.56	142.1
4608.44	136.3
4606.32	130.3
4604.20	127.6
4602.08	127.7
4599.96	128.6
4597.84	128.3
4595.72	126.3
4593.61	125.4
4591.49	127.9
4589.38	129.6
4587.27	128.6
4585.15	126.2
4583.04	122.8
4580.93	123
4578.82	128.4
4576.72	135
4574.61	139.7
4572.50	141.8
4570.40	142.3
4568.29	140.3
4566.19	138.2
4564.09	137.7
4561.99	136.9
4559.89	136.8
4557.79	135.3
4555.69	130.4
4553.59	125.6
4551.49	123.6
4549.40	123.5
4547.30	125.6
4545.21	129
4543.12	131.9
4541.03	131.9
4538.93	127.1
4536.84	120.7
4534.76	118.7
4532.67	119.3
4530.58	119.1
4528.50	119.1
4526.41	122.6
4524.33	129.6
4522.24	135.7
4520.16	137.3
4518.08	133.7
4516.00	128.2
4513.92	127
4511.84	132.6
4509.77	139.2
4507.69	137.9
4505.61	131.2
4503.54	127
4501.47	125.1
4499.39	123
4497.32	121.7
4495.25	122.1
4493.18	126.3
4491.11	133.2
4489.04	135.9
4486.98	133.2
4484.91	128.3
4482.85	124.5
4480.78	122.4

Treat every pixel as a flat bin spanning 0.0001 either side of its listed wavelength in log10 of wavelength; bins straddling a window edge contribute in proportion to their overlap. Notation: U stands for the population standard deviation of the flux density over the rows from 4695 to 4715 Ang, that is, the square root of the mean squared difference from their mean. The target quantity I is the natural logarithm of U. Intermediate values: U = 5.3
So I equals 1.67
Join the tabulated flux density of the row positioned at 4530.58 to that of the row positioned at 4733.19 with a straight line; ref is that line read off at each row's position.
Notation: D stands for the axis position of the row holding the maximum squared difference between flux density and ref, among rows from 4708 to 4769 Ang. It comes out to 4766.00 Ang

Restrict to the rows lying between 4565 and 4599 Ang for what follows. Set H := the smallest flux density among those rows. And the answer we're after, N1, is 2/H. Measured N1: 0.0163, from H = 122.8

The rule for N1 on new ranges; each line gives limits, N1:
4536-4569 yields 0.0166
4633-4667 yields 0.0152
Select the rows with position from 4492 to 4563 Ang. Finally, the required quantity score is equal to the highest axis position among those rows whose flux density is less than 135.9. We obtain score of 4557.79 Ang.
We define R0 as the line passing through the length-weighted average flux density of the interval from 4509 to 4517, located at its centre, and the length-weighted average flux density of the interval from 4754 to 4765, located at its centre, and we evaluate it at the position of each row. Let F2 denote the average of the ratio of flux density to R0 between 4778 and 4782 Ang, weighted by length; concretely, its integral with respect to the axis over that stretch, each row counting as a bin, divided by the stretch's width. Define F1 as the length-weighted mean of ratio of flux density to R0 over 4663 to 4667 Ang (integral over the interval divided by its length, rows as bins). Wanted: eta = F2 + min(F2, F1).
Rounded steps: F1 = 1.01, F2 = 1.00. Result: 2.00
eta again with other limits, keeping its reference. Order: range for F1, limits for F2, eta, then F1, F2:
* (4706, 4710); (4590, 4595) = 1.93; 0.97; 0.96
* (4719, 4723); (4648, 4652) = 2.03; 1.03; 1.02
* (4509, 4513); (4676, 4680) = 2.06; 1.03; 1.03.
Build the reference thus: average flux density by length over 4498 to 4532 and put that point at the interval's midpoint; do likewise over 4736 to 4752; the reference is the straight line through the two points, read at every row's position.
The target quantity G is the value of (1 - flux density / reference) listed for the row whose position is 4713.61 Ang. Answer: 0.026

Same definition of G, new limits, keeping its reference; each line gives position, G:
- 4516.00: 0.007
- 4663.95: -0.016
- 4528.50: 0.080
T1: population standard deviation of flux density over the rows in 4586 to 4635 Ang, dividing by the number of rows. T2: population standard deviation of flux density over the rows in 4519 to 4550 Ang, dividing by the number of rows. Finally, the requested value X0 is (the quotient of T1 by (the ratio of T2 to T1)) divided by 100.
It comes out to 0.04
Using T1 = 5.1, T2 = 6.1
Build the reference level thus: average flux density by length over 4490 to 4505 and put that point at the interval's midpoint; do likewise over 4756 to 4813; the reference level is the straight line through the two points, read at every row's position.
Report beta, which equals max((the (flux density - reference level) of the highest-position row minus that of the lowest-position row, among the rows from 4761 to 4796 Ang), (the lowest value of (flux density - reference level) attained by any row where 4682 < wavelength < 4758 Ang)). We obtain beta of 7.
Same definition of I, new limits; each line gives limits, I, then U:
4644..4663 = 1.75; 5.8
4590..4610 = 1.09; 3.0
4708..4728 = 1.00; 2.7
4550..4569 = 1.72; 5.6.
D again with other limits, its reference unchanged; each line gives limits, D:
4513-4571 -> 4570.40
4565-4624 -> 4570.40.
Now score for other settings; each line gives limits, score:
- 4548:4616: 4606.32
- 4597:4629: 4627.58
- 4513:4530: 4528.50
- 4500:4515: 4513.92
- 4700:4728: 4726.66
